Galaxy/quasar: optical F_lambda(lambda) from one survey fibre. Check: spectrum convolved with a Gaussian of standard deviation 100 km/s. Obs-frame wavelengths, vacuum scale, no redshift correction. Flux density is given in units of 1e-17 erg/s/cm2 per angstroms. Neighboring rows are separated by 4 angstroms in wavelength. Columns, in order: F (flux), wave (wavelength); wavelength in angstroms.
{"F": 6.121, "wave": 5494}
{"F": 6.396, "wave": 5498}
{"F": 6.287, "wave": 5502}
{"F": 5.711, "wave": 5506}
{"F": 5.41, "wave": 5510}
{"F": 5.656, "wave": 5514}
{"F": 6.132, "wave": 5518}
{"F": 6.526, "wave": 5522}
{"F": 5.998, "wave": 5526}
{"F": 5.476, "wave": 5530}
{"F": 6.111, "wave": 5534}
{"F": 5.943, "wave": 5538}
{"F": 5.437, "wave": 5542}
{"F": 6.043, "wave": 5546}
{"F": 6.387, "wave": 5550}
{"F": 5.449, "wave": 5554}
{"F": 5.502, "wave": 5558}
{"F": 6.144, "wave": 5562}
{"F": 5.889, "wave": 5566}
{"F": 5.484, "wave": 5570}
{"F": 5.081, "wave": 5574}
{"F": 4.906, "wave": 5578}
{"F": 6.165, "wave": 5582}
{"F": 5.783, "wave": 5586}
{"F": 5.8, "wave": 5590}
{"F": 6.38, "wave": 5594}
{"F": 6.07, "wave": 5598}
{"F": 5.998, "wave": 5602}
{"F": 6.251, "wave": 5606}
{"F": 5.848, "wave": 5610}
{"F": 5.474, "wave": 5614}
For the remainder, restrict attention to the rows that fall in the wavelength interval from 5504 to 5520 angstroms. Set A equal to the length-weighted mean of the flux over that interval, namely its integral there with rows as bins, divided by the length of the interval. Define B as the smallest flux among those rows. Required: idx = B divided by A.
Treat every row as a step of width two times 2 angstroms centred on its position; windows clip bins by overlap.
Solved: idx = 0.94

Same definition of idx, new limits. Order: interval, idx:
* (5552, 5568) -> 0.95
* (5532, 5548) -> 0.92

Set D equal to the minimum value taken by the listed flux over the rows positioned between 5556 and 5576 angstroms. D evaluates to 5.081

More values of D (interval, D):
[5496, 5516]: 5.41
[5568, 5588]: 4.906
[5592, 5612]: 5.848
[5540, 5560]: 5.437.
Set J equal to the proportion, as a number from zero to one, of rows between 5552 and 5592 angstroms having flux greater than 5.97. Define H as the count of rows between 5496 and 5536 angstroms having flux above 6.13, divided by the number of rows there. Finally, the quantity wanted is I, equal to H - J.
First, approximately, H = 0.40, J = 0.200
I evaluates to 0.200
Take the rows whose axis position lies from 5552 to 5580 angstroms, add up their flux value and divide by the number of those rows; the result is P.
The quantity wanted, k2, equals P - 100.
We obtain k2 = -94.5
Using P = 5.49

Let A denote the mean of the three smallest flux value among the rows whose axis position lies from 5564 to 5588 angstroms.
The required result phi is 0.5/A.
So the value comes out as 0.0970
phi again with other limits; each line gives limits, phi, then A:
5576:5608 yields 0.0910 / 5.50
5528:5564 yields 0.0917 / 5.45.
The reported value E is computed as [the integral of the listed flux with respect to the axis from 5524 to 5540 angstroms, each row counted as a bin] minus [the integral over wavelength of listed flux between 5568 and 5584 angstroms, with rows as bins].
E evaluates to 7.6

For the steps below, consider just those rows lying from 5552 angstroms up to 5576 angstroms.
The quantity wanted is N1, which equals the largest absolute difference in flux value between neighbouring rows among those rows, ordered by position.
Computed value 0.6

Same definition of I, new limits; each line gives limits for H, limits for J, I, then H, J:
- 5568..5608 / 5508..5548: -0.200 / 0.30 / 0.500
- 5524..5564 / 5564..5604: -0.200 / 0.20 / 0.400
